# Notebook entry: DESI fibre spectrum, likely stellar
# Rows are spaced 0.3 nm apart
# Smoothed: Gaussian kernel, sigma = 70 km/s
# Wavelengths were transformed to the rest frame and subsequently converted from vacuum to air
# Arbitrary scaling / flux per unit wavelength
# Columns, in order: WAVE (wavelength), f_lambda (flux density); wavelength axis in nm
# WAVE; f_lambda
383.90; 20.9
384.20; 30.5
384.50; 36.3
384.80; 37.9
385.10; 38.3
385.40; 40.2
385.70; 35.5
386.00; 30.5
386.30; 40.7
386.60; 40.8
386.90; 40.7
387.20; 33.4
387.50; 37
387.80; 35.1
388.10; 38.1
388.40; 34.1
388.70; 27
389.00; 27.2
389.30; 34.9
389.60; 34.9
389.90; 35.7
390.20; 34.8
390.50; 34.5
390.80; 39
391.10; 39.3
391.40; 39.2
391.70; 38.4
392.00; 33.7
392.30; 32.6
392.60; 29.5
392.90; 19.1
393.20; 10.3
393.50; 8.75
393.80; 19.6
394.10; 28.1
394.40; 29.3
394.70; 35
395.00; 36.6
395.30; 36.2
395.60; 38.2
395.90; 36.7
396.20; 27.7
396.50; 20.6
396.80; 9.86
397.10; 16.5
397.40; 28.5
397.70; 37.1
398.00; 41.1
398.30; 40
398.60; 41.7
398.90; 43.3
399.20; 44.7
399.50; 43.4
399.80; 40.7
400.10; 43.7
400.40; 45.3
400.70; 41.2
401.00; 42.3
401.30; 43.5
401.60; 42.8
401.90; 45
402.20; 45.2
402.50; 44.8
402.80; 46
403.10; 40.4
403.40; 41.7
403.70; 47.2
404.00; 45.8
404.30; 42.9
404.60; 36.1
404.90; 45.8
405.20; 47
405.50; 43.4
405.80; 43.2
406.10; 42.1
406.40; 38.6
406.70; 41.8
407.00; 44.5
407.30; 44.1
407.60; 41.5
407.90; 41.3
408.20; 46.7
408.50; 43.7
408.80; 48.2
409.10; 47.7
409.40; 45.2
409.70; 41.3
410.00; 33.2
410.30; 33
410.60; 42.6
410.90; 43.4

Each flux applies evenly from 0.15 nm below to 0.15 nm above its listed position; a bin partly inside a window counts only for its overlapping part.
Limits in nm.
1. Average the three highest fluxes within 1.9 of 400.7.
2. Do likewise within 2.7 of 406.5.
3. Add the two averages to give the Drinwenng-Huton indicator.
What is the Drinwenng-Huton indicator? 92.8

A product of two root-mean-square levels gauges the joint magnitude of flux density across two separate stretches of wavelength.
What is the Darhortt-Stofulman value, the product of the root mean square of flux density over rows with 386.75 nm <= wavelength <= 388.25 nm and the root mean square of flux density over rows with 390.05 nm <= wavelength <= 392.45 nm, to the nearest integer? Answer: 1350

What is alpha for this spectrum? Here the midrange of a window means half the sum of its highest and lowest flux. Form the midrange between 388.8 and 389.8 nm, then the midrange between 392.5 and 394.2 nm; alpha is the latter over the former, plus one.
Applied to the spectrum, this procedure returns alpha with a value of 1.6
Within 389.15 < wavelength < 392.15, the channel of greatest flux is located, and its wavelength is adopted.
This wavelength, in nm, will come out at 391.10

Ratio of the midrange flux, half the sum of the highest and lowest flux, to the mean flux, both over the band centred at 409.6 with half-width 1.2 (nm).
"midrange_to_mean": 0.97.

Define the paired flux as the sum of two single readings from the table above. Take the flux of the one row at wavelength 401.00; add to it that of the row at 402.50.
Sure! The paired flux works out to 87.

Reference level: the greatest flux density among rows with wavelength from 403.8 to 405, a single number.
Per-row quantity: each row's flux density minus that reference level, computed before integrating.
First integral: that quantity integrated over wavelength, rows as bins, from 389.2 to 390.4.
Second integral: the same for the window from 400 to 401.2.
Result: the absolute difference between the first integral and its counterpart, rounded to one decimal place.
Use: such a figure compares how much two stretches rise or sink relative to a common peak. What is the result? 9.7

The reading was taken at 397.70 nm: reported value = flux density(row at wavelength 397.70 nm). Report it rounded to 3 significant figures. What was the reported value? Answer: 37.1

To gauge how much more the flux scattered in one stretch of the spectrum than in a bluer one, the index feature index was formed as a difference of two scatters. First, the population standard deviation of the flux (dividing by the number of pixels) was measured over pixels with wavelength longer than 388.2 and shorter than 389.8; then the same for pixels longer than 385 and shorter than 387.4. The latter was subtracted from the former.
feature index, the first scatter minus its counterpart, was 0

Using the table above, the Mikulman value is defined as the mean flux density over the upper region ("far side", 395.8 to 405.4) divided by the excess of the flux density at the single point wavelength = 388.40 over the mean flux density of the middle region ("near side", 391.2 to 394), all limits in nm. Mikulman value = 5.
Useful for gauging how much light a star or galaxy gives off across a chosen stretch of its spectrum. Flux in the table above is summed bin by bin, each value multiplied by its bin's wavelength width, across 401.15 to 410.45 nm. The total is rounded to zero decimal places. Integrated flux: 400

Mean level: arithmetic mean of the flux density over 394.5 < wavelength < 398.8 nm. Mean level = 32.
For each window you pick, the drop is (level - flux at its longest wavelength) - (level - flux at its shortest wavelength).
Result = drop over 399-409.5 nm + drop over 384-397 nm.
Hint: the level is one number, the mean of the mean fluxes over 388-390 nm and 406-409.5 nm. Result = 20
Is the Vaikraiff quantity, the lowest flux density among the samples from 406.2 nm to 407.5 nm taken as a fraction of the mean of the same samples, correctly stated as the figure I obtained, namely 0.91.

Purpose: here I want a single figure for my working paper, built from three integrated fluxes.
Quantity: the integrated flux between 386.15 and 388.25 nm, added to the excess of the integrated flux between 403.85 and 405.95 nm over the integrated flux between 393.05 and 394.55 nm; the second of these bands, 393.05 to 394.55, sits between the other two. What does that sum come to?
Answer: 142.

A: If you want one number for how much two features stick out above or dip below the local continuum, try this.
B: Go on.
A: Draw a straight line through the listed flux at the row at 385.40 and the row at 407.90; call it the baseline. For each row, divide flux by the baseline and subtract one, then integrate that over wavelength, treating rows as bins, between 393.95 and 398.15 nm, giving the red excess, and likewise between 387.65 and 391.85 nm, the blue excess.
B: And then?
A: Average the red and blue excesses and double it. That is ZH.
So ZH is -1.6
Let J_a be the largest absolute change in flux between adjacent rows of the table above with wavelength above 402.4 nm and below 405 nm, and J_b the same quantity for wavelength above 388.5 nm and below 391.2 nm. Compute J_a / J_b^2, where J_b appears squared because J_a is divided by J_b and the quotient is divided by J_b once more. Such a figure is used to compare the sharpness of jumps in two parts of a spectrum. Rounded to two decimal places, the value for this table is 0.16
